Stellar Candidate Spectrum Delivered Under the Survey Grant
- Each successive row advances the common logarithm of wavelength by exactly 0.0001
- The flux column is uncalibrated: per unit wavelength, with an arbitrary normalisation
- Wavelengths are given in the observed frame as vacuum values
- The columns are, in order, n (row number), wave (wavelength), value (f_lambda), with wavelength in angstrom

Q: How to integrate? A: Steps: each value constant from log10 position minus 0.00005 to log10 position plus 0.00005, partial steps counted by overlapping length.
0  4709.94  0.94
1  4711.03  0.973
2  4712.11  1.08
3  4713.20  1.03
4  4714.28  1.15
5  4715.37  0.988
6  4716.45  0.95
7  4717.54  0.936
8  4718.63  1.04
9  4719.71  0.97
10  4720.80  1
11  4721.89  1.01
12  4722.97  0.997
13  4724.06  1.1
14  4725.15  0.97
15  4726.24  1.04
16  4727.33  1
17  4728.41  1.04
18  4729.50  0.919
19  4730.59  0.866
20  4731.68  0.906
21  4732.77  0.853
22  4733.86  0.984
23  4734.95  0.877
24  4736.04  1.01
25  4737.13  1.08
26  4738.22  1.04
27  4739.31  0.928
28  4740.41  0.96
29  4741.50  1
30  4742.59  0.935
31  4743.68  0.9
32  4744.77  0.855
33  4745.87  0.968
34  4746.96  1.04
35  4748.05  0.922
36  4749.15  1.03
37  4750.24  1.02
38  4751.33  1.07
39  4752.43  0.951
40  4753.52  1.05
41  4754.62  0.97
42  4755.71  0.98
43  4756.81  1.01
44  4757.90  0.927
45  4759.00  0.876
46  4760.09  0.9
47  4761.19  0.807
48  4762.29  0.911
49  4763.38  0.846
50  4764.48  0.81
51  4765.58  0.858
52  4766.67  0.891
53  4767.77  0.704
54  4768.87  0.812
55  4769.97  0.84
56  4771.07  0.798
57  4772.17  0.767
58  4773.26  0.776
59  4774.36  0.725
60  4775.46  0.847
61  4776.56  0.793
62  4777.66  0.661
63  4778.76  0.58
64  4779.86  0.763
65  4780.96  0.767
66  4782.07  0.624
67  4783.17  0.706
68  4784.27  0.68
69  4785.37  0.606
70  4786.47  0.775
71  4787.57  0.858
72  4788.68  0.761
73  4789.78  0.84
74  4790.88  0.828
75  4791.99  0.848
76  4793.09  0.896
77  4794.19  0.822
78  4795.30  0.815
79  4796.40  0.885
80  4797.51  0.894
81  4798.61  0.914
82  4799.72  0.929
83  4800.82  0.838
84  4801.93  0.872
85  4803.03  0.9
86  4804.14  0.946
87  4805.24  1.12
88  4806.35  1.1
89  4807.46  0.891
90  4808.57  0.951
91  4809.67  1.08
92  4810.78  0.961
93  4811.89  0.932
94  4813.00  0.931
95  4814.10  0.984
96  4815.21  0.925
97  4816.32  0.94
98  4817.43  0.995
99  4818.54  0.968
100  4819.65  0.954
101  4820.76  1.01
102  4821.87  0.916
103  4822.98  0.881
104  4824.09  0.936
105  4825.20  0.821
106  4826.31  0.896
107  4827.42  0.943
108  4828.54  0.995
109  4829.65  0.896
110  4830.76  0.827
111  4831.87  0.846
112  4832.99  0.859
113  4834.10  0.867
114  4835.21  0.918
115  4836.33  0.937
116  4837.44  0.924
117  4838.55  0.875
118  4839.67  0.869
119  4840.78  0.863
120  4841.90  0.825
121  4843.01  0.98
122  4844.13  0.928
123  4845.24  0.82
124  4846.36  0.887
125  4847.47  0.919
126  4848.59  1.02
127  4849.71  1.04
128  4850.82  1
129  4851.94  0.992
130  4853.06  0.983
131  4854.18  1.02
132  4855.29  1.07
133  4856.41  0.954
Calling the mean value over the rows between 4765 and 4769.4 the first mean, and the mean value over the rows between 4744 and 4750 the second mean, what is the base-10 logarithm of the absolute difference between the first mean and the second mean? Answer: -0.8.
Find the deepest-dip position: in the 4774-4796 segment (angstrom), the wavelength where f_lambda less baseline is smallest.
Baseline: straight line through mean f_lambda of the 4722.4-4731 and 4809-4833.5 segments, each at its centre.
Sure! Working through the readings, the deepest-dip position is 4778.76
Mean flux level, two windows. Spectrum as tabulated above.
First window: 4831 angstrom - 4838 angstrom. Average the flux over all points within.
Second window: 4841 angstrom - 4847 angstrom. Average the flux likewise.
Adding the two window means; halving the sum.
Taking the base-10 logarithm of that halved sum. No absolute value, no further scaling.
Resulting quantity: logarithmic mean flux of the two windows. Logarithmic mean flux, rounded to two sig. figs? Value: -0.051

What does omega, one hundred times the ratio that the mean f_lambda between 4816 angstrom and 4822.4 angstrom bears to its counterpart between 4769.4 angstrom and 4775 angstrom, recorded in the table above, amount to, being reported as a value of 123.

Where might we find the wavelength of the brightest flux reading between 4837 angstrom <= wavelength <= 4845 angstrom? 4843.01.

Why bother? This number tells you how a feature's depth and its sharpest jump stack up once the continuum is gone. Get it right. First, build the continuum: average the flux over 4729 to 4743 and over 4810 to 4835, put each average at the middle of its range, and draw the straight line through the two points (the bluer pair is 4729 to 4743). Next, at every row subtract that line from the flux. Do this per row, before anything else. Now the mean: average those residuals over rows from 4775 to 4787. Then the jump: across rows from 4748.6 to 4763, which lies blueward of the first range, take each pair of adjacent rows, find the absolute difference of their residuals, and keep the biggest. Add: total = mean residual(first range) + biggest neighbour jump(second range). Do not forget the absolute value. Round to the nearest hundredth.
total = -0.11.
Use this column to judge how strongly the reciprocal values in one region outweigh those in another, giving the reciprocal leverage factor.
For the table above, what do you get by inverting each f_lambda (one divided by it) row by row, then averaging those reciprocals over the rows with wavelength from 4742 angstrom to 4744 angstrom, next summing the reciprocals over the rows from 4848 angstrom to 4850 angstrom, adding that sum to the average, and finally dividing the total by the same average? 2.8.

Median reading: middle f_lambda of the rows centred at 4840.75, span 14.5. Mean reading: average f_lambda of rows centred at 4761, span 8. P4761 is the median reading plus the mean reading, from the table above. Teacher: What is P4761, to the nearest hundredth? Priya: 1.76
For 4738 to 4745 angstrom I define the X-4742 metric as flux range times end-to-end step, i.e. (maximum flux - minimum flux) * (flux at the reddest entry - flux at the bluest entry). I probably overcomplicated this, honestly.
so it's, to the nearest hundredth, -0.03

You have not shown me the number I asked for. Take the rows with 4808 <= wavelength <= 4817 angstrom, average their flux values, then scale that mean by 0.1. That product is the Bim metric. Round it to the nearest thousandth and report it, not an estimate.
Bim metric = 0.096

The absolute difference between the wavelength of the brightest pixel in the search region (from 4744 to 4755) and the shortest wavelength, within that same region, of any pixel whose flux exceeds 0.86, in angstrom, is 5.5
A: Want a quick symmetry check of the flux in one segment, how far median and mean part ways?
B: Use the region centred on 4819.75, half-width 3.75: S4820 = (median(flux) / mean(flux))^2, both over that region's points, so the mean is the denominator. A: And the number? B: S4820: 1.00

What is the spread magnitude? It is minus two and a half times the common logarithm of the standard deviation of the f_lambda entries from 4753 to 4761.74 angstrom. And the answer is 2.8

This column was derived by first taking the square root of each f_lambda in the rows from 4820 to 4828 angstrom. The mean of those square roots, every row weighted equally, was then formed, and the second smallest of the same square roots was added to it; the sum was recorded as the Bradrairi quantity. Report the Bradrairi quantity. 1.895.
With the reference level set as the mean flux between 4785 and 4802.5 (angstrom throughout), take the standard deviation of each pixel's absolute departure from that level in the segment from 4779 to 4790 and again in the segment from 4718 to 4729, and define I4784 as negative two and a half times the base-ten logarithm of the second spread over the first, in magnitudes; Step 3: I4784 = 0.7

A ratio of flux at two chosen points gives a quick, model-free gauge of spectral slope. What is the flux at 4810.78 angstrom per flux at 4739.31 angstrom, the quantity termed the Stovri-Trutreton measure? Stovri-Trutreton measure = 1.04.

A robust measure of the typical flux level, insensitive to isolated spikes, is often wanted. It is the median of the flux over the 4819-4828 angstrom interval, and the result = 0.926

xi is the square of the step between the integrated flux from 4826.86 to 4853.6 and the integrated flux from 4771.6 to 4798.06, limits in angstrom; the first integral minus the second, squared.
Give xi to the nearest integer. 17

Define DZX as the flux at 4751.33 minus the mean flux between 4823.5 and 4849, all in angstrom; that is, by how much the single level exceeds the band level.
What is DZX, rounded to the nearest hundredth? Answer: 0.17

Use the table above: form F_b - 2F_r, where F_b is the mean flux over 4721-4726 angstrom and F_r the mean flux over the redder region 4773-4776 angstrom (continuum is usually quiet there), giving -0.55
